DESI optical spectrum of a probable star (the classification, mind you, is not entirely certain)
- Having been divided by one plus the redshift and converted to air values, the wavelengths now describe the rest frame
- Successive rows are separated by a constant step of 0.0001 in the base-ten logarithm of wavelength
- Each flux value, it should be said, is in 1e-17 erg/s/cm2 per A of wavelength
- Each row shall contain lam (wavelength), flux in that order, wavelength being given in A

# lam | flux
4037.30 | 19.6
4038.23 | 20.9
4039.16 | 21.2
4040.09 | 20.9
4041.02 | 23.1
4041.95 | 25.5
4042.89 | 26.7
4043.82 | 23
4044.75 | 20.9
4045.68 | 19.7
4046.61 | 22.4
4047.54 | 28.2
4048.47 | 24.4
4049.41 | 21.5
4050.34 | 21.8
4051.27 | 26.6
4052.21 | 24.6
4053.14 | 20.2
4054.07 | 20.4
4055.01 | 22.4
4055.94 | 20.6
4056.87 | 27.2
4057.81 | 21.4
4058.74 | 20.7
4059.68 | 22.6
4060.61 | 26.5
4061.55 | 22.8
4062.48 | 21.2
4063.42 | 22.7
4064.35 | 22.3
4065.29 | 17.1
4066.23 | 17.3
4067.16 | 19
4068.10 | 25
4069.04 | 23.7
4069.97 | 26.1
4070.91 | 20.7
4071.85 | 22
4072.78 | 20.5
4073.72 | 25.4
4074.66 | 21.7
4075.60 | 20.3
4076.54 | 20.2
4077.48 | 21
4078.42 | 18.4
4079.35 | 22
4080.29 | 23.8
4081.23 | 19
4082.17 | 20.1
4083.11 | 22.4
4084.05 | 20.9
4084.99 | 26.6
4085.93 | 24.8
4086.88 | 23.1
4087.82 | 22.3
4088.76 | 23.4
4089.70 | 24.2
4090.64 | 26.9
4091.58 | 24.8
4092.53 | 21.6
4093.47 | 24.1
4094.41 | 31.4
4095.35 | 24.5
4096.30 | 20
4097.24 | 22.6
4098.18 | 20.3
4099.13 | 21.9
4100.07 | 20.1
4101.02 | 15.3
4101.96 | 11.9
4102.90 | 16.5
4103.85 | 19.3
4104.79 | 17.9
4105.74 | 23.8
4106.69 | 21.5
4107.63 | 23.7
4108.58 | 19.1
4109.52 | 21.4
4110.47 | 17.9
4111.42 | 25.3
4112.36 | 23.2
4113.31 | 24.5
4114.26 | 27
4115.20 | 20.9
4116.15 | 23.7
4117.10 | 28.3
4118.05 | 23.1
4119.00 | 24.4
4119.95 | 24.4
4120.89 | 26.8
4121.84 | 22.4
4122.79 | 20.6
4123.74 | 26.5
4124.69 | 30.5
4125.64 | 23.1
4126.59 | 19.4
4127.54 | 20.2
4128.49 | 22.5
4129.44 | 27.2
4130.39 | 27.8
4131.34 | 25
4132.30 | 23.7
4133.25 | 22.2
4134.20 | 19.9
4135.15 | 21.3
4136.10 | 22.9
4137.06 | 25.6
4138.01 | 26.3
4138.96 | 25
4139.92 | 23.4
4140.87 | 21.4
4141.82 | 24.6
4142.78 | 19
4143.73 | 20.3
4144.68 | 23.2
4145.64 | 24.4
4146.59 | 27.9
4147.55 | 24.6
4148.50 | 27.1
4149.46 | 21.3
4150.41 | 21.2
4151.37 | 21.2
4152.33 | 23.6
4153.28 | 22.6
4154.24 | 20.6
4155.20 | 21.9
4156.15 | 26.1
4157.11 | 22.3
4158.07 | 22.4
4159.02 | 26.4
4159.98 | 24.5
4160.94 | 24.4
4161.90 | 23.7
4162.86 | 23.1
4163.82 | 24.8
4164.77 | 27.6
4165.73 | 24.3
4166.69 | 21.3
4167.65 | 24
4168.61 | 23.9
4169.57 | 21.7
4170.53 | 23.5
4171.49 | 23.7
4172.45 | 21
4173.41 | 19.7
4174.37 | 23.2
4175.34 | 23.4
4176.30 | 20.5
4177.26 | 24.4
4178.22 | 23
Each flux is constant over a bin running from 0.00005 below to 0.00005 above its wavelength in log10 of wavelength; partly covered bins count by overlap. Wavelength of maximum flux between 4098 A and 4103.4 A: 4099.13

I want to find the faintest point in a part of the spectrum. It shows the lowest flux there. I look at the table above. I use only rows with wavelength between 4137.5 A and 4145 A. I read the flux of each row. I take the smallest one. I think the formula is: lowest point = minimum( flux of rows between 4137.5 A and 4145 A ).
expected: 19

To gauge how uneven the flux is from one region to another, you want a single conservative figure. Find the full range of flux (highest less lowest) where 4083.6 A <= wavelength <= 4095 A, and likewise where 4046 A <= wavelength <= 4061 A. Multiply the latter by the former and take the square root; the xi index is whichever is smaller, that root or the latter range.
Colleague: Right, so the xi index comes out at 8.0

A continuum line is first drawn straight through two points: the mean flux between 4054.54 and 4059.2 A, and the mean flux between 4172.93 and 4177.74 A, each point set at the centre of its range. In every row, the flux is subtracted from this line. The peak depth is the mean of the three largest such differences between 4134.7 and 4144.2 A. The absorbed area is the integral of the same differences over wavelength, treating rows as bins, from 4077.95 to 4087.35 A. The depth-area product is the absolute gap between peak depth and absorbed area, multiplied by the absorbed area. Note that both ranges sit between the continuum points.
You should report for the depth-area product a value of 2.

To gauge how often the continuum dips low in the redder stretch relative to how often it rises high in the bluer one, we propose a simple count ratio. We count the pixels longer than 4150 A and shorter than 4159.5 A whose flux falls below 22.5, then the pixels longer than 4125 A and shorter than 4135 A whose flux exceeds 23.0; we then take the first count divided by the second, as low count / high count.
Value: 1.20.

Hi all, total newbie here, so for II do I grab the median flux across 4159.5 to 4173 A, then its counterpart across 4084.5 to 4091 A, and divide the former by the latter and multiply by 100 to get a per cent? 98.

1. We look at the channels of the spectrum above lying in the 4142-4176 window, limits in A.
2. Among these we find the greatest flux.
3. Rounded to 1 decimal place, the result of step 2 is 27.9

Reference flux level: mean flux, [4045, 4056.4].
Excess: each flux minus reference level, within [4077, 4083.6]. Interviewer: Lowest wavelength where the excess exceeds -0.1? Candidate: 4080.29 A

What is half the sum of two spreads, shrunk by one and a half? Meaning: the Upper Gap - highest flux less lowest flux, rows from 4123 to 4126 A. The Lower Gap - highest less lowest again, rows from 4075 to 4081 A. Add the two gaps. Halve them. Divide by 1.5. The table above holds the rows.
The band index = 4.3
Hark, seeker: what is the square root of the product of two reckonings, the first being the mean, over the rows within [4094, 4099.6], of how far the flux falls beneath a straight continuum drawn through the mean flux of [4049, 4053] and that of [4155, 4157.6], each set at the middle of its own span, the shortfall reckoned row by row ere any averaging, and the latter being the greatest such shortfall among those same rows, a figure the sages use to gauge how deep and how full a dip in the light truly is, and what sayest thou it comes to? 0.6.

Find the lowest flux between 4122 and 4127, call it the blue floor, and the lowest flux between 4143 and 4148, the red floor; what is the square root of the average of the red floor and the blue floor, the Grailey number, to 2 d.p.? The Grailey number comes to 4.46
